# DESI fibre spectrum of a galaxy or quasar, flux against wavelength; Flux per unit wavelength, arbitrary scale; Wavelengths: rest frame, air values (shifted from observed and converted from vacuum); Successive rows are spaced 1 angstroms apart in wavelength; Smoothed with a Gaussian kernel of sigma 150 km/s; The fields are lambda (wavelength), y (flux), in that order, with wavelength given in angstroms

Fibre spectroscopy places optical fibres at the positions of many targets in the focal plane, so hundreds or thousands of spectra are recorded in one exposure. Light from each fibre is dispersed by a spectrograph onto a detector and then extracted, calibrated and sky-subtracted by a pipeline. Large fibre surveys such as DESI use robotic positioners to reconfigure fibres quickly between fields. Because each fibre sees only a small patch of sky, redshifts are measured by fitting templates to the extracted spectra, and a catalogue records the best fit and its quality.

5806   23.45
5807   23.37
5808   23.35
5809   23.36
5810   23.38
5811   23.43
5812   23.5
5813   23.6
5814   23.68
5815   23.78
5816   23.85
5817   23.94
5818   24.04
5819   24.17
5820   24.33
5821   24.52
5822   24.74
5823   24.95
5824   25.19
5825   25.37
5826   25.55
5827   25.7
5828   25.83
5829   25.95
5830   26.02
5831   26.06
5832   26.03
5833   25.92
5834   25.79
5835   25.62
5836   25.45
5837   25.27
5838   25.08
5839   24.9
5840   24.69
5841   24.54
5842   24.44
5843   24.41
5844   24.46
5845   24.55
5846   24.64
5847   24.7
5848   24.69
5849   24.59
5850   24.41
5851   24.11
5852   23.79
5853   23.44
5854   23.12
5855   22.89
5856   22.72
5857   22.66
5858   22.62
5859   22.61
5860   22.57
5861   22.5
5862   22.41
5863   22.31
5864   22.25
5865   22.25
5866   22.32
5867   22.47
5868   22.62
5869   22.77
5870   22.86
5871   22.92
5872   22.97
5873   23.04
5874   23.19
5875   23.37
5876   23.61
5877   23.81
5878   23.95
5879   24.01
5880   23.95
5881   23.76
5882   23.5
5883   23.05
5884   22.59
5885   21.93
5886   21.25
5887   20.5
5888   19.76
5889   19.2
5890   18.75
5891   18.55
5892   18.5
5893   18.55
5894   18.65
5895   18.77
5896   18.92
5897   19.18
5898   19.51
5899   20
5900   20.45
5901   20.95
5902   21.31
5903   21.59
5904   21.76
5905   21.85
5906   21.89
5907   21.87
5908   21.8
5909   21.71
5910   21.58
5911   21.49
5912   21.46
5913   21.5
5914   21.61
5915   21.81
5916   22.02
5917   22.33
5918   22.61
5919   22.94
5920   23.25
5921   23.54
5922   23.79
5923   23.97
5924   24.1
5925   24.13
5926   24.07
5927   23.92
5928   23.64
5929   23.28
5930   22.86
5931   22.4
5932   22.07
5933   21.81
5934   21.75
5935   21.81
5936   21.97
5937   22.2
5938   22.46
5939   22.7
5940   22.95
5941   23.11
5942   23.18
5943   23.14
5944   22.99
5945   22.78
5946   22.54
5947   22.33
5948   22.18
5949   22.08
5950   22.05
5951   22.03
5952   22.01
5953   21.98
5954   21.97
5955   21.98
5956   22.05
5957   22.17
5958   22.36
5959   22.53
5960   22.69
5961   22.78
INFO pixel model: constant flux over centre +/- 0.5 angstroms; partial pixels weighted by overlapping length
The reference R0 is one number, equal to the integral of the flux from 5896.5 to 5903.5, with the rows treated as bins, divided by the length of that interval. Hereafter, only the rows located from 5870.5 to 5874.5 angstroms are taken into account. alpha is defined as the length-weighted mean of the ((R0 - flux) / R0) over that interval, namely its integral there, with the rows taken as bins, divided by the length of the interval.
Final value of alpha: -0.127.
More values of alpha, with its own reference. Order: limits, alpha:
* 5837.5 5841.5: -0.214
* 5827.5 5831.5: -0.271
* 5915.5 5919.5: -0.100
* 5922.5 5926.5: -0.178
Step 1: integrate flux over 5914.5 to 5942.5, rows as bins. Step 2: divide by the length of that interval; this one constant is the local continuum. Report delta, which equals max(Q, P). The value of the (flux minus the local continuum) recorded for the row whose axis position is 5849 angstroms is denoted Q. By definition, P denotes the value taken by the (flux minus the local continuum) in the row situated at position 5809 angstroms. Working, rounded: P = 0.5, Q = 1.7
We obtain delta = 1.7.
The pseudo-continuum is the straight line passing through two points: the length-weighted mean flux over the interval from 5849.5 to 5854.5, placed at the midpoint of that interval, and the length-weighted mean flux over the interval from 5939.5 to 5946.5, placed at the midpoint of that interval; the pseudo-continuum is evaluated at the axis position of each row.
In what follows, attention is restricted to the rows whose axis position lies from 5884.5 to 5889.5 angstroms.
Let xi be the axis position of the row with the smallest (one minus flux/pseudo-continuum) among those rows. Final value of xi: 5885 angstroms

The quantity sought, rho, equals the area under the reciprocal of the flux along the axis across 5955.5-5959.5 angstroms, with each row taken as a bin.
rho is 0.18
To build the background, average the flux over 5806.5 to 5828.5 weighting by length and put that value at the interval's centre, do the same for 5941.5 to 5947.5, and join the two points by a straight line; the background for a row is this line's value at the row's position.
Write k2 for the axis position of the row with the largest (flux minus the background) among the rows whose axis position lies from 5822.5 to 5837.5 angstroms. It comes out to 5831 angstroms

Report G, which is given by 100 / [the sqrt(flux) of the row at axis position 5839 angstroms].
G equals 20.0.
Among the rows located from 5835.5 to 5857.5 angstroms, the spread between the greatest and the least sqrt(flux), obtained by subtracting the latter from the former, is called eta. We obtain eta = 0.28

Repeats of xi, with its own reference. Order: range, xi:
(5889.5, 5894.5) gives 5890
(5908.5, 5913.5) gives 5909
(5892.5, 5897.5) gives 5897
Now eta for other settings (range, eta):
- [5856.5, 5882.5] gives 0.18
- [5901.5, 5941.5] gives 0.30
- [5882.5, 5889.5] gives 0.42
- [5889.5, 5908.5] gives 0.38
